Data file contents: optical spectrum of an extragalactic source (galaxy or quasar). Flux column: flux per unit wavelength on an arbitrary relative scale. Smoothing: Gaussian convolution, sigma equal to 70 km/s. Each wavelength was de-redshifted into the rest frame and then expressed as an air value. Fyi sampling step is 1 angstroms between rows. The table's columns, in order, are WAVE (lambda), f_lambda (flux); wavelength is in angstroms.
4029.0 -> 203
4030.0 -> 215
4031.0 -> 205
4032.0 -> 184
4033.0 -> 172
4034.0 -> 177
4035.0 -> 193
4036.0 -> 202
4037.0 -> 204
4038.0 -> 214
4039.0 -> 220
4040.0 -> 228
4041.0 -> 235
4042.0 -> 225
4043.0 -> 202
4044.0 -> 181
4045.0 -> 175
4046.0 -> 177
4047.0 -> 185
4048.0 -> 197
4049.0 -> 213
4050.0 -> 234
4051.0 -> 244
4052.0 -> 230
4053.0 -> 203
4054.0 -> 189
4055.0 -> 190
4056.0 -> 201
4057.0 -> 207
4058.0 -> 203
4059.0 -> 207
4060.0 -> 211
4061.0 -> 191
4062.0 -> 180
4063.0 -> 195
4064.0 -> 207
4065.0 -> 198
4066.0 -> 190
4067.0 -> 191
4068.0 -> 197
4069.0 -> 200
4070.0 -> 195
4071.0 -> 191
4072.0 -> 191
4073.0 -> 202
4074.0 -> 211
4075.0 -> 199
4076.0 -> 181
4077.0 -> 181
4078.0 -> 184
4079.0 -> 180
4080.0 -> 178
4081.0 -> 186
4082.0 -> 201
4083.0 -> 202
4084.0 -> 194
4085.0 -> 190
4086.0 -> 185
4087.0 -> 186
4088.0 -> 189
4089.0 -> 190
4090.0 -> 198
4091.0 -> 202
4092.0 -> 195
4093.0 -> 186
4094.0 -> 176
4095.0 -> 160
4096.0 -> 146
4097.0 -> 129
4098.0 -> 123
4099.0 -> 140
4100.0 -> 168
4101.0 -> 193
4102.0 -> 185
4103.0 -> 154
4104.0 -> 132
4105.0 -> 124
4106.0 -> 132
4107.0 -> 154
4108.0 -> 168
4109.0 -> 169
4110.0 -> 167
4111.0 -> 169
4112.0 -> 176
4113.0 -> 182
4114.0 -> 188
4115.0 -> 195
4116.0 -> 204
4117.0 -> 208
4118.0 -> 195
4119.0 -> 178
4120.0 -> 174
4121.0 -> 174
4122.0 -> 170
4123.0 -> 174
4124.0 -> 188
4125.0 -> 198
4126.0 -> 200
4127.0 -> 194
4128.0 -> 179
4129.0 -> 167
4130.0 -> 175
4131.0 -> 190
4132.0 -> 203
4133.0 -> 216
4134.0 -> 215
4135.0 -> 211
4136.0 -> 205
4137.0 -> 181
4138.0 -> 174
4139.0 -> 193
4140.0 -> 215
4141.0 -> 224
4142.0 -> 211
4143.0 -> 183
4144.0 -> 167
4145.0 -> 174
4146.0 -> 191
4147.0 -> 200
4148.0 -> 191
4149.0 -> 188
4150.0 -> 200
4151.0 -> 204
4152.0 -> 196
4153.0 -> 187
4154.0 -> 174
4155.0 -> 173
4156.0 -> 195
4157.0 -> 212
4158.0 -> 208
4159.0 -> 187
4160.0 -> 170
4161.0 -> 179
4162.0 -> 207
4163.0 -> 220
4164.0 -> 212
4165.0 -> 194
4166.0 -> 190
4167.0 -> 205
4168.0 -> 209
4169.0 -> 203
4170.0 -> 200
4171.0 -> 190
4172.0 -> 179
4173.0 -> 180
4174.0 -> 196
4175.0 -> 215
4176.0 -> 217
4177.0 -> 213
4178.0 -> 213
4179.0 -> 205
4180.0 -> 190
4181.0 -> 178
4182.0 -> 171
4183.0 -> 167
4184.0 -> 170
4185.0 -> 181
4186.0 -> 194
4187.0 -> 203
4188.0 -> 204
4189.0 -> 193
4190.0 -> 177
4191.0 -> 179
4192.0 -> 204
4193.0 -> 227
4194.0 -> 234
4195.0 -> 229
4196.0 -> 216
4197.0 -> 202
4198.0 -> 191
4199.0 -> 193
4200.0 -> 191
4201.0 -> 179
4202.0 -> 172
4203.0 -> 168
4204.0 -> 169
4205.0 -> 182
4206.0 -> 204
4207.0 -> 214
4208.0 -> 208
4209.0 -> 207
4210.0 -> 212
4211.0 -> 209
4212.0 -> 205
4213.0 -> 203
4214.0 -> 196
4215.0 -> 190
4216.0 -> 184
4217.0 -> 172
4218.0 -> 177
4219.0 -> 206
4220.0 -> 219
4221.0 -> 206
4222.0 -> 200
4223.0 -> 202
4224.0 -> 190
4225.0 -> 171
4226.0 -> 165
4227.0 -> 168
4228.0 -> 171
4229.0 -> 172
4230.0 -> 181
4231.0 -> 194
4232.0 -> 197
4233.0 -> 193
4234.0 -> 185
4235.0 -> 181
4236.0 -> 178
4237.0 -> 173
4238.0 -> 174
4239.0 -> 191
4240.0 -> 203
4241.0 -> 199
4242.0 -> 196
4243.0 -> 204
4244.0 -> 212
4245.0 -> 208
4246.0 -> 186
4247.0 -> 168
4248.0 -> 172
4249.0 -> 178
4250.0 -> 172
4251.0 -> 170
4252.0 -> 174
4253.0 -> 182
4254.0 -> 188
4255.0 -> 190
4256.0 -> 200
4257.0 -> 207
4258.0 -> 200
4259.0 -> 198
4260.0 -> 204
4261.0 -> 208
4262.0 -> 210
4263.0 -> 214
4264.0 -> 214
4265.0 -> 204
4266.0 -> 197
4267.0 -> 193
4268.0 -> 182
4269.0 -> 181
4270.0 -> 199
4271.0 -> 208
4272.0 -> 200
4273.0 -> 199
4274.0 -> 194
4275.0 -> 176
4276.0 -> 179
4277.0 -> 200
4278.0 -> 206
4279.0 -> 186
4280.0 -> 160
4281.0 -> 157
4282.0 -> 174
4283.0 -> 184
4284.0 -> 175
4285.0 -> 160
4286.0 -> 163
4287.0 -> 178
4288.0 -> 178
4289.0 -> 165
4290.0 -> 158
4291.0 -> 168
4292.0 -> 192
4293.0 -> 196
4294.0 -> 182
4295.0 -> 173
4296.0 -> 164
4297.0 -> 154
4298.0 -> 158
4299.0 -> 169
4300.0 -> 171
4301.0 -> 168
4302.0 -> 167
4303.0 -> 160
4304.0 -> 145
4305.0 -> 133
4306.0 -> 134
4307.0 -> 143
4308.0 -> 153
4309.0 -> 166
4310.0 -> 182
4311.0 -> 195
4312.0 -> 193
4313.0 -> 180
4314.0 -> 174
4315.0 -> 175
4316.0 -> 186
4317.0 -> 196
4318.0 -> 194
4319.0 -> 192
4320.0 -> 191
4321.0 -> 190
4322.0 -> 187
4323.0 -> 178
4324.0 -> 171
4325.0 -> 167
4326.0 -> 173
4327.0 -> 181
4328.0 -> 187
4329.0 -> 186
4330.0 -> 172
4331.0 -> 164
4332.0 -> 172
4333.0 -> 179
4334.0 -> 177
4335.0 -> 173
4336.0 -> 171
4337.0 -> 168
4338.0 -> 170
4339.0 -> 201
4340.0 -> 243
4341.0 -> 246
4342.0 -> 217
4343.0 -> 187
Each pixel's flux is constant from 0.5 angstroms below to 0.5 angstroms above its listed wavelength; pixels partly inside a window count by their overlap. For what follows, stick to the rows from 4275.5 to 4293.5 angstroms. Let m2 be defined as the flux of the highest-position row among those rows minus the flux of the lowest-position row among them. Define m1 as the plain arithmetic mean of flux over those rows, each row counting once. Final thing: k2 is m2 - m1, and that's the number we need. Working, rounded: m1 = 177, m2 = 17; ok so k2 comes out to -160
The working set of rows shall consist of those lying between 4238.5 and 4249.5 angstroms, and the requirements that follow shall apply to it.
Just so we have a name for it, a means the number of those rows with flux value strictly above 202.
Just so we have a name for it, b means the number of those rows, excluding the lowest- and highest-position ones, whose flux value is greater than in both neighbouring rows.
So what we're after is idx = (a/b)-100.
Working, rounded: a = 4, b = 2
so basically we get -98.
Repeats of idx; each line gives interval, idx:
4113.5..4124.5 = -98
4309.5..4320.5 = -100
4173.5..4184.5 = -95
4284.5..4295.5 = -100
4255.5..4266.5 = -93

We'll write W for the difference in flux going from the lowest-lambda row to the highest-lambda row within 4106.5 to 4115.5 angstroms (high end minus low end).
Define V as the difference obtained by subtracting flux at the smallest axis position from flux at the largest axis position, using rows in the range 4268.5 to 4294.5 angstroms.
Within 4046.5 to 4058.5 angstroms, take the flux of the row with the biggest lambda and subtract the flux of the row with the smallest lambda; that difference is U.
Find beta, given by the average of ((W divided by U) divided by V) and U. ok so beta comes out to 10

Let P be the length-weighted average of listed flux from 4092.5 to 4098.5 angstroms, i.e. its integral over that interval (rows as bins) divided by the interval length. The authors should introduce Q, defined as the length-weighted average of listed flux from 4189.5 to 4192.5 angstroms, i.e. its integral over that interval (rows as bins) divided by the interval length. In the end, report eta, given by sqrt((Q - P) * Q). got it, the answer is 79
